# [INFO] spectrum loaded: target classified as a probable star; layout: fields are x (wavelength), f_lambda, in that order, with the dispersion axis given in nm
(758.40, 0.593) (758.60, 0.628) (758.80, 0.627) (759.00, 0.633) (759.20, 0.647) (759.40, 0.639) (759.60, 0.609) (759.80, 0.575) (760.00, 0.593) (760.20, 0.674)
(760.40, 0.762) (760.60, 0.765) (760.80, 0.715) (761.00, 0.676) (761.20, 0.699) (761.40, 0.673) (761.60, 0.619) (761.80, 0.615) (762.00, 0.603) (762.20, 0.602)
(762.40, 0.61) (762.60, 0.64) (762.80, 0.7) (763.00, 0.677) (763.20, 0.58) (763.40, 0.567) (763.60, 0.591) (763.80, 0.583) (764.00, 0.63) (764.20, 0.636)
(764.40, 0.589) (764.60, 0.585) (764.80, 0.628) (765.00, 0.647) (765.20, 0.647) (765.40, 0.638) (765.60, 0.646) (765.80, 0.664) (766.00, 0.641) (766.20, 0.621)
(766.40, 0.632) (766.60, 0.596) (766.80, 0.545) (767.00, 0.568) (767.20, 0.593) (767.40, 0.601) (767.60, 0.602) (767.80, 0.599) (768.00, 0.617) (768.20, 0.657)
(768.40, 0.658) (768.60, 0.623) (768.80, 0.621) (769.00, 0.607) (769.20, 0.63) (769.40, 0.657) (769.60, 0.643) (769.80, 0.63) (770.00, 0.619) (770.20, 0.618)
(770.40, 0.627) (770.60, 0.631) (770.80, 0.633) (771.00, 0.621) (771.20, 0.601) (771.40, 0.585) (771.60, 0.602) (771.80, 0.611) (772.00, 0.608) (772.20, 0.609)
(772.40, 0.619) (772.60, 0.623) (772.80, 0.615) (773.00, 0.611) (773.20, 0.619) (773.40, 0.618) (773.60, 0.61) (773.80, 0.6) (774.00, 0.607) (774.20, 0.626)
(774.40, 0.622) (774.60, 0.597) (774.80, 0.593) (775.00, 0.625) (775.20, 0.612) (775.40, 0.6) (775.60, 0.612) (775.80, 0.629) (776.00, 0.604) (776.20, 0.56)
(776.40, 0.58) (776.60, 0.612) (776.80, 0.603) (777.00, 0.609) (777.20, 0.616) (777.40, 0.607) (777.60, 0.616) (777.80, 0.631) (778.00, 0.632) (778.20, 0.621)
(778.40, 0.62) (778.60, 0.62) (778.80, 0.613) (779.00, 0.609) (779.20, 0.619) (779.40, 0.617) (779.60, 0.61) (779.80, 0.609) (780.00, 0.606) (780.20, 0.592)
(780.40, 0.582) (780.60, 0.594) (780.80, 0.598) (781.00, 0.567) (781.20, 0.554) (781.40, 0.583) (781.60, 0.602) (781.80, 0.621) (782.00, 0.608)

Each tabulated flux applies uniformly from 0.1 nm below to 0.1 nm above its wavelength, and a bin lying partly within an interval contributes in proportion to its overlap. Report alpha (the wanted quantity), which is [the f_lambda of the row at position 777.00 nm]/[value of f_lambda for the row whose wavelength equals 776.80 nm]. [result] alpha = 1.01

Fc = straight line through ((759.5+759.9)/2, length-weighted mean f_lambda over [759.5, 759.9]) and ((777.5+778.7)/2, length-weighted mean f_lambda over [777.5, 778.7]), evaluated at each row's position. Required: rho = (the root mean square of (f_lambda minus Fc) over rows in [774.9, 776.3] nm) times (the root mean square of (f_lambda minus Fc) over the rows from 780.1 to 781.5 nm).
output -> 0.0012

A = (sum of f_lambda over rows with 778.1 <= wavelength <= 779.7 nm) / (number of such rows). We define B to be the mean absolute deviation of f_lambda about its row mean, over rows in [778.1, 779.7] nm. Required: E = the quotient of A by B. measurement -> 151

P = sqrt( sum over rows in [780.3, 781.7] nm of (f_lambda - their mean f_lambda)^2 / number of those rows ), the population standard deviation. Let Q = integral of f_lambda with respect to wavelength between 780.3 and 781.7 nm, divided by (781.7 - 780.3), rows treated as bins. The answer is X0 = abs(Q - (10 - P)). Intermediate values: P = 0.016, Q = 0.583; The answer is 9.40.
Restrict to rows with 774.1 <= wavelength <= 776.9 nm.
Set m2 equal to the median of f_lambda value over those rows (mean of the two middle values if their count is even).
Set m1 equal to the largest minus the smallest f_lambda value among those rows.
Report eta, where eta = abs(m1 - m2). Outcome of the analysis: 0.54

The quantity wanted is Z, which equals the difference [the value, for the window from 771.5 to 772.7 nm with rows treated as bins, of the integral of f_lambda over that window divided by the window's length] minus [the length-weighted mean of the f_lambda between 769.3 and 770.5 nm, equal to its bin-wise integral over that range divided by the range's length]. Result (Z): -0.020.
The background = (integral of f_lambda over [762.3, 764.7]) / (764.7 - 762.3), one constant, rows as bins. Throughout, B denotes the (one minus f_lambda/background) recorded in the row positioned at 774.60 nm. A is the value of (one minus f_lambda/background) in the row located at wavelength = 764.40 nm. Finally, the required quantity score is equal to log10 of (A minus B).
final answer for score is -1.89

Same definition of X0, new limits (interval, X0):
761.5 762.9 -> 9.34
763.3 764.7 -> 9.38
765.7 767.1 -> 9.35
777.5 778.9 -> 9.37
